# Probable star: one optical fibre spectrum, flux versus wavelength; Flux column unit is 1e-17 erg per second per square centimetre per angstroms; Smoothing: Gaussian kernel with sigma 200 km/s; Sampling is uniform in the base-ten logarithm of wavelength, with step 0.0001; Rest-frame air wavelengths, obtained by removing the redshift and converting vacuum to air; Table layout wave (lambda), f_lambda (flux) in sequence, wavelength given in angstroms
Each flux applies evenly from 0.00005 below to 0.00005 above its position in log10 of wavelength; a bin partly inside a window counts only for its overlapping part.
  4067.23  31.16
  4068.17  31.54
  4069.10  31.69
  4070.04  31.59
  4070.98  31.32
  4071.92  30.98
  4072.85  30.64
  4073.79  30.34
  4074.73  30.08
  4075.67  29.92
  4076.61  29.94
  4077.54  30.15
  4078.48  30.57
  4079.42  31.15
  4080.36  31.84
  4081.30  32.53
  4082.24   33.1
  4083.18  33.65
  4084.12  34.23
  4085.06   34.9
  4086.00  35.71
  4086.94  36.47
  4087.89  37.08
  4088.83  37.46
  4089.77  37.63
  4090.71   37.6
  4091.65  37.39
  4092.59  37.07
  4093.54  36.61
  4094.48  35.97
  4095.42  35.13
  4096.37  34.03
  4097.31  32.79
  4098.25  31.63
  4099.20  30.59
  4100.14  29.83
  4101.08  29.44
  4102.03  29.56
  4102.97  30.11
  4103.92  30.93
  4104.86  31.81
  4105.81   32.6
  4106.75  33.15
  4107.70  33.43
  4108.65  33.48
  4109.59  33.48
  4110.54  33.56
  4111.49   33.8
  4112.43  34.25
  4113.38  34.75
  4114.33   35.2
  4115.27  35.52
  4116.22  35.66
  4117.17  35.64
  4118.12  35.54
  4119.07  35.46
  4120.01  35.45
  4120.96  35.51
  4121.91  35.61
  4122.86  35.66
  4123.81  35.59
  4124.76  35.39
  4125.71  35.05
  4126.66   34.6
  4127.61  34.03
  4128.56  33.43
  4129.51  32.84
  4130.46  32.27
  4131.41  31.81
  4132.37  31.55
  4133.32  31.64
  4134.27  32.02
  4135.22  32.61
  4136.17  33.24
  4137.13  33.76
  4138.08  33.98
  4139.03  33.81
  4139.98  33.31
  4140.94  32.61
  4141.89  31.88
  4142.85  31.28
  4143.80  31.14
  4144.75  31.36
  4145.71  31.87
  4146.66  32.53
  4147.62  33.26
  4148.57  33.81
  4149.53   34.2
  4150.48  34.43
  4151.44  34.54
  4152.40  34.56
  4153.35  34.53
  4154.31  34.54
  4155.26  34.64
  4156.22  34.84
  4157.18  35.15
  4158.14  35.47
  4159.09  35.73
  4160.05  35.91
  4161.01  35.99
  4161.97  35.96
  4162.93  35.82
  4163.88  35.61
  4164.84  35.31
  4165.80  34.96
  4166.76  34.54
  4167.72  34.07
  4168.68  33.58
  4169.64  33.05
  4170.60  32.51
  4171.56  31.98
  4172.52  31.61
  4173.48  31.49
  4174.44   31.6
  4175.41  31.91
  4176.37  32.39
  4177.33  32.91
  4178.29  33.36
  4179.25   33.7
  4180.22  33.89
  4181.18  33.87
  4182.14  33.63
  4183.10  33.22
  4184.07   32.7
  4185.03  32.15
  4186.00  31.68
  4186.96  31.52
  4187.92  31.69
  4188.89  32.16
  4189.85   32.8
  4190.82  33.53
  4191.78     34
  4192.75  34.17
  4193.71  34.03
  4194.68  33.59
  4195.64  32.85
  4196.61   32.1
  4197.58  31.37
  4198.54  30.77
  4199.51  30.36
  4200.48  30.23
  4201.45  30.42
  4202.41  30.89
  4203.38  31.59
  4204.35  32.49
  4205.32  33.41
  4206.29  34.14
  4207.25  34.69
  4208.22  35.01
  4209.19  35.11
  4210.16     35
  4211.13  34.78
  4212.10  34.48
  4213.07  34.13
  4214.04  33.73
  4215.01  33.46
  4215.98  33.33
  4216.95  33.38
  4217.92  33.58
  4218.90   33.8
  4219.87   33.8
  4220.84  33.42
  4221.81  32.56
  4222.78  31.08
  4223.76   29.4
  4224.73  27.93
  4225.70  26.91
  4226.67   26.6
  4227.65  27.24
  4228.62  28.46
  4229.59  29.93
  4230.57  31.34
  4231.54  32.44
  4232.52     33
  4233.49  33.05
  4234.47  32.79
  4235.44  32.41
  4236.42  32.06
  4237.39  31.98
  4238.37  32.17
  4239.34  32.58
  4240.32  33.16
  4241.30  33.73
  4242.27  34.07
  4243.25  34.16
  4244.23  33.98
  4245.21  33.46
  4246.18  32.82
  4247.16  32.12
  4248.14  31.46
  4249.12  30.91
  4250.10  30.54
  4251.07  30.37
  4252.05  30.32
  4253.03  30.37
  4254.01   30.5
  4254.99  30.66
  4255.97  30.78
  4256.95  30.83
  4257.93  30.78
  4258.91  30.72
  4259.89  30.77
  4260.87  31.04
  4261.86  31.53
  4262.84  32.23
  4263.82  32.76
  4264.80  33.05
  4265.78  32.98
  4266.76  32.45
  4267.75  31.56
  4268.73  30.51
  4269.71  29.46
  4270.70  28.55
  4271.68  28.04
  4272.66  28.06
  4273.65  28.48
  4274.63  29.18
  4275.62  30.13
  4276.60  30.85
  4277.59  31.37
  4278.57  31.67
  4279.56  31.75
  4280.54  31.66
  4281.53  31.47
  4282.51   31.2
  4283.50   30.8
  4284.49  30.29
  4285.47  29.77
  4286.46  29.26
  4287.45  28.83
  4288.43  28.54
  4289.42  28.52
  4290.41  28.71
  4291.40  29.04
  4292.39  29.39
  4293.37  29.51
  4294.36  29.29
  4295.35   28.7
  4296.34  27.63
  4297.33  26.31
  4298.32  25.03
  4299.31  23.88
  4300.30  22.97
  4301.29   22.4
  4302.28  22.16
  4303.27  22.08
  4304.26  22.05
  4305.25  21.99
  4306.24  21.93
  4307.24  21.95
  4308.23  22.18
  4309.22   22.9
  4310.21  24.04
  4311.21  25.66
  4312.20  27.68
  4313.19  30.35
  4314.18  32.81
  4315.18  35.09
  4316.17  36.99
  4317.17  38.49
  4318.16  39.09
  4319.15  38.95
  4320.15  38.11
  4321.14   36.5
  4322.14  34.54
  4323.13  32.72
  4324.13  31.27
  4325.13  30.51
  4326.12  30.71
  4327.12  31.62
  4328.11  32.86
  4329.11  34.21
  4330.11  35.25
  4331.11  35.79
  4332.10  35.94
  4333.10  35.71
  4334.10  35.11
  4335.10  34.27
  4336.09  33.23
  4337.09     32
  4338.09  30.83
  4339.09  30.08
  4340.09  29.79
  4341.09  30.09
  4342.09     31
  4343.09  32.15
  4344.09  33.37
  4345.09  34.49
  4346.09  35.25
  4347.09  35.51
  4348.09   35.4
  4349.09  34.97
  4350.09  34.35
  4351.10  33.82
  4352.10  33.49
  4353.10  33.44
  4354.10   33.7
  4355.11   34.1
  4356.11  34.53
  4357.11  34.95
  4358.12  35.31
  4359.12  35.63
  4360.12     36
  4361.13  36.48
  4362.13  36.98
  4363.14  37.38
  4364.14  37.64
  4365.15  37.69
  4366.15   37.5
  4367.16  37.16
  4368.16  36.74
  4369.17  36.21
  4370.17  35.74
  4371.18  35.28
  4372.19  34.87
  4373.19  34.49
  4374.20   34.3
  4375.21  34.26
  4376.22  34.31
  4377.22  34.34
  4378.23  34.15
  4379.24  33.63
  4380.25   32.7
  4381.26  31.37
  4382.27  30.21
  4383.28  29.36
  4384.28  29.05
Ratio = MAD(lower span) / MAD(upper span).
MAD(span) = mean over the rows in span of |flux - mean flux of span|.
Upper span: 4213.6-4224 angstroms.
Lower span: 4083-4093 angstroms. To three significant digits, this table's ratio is 1.20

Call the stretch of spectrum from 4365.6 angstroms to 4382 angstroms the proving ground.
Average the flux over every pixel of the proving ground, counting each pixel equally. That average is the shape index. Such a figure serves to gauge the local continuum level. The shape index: 34.8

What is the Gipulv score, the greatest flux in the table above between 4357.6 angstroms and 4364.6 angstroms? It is 37.64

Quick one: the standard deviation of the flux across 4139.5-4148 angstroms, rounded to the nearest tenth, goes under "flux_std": 0.8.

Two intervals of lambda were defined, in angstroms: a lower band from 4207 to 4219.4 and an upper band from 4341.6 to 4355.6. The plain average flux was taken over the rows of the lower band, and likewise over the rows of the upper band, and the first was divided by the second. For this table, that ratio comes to 1.01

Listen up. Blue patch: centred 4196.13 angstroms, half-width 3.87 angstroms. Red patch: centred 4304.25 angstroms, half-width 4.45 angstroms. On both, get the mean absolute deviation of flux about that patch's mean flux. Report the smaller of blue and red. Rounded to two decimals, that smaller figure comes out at 0.22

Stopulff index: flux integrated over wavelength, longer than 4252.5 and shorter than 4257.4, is 150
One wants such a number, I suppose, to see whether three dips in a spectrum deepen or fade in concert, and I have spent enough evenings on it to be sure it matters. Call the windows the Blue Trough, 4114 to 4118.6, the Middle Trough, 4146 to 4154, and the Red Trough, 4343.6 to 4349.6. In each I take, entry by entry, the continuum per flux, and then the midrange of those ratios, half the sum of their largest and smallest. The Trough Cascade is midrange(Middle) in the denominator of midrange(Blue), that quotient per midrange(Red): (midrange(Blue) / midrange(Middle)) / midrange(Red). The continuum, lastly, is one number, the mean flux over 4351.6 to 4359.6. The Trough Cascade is 0.95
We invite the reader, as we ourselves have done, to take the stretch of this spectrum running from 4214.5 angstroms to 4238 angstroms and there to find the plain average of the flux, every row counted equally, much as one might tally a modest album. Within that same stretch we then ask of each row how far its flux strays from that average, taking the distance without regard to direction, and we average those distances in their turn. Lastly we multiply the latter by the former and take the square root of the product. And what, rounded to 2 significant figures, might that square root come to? 7.9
